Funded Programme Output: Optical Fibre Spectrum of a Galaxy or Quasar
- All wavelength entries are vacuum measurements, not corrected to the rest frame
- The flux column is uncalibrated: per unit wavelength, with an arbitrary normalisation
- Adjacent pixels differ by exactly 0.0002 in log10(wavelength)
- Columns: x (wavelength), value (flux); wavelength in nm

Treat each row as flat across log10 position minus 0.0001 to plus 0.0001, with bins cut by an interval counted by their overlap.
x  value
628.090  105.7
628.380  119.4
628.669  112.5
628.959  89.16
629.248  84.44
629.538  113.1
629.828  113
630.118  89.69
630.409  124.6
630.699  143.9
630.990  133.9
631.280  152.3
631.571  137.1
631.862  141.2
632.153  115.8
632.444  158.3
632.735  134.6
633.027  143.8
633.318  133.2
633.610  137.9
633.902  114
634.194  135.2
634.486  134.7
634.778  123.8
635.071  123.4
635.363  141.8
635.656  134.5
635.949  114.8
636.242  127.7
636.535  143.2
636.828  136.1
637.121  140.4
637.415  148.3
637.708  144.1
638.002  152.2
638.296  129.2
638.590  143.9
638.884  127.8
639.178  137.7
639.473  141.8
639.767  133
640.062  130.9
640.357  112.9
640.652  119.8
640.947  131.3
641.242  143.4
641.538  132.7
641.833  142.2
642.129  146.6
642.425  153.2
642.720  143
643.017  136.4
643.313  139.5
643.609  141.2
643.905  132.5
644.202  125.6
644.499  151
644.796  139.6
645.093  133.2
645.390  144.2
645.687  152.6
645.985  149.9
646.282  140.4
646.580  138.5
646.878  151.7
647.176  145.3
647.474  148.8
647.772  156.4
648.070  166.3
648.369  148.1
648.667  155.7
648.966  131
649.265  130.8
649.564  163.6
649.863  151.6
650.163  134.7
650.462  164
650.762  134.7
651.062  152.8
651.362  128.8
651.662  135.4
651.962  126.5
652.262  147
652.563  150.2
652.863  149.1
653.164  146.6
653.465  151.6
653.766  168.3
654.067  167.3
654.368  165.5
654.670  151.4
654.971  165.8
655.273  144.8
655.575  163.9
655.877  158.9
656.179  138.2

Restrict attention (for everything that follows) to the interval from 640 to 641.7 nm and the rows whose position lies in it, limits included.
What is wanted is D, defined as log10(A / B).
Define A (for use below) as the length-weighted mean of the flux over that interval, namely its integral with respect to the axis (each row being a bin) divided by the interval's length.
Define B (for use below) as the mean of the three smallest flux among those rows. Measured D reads 0.025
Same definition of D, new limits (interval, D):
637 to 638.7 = 0.016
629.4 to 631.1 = 0.055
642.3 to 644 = 0.016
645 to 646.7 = 0.019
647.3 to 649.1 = 0.025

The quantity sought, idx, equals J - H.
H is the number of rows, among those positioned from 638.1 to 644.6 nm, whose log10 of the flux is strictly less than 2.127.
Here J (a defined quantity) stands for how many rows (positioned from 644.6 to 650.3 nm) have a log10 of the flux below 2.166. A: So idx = -1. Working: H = 10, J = 9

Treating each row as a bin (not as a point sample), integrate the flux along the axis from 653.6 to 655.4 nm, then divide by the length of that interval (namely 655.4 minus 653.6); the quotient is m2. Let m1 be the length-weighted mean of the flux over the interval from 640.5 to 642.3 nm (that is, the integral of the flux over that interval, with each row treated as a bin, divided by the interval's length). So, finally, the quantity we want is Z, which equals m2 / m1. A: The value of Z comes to 1.18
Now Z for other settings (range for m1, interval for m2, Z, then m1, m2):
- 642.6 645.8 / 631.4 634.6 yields 0.97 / 140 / 135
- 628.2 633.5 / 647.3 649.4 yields 1.19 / 124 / 148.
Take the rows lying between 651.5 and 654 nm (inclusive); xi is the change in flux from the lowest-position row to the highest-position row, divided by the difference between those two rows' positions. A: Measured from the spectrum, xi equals 16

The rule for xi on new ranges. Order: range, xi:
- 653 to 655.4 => -1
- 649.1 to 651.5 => -1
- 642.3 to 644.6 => -1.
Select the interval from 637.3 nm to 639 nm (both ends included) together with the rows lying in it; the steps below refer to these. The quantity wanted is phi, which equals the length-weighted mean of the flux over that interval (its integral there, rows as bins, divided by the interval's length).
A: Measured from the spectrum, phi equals 141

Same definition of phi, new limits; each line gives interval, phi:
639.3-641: 128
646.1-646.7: 140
